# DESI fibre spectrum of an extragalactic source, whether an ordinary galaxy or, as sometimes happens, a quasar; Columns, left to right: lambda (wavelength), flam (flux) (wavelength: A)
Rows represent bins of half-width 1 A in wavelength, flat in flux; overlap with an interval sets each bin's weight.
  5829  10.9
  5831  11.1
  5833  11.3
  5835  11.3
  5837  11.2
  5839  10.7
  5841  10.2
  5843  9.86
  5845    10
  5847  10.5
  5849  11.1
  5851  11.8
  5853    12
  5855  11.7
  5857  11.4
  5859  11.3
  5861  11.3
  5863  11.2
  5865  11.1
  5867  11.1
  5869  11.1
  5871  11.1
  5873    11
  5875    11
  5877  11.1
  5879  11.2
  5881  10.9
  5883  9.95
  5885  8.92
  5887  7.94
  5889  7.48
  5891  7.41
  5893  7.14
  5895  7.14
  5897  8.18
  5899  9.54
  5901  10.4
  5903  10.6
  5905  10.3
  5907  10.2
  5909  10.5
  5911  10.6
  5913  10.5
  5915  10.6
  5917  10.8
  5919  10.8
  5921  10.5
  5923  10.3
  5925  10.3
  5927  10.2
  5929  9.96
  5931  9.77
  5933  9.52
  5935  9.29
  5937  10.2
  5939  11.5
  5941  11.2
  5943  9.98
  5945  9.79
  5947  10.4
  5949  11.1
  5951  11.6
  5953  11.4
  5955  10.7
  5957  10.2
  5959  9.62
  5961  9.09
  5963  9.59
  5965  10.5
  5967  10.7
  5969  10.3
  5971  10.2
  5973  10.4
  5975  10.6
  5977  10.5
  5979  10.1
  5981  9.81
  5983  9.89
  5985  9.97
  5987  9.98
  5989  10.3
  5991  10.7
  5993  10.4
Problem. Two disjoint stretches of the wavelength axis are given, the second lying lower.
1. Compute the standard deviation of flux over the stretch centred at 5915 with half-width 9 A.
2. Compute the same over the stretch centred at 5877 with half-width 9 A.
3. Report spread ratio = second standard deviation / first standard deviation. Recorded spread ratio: 3.8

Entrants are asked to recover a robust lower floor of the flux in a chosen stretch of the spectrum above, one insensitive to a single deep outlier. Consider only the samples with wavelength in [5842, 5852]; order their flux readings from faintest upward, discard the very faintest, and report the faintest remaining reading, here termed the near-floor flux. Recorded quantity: 10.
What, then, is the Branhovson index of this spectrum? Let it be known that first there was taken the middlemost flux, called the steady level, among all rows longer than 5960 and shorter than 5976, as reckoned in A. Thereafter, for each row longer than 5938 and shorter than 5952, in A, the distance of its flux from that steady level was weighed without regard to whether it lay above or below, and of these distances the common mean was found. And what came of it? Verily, 0.71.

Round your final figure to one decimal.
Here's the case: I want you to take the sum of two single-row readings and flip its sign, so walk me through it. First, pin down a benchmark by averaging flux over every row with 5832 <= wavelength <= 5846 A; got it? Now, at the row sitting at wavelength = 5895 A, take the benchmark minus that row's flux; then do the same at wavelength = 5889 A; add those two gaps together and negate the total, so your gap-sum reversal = -6.7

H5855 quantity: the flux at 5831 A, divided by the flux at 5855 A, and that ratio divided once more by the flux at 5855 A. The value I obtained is 0.081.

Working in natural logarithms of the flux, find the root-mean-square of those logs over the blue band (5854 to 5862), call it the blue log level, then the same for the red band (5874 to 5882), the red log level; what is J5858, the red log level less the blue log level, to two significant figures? -0.033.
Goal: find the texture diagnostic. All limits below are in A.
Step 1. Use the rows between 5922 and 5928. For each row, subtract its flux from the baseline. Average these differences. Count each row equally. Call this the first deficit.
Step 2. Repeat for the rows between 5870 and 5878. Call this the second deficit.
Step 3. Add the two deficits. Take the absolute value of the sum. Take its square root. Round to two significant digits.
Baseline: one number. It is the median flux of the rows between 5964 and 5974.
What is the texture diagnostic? 0.72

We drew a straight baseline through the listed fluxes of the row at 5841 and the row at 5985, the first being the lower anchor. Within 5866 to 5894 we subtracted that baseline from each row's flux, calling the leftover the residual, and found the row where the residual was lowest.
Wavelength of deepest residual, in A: 5893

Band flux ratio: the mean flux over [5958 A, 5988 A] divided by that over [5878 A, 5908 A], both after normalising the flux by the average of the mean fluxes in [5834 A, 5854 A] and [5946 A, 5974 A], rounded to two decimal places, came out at 1.10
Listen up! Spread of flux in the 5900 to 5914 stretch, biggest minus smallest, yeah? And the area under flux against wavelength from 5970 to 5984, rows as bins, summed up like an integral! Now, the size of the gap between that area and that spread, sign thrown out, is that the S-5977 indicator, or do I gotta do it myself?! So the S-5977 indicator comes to 143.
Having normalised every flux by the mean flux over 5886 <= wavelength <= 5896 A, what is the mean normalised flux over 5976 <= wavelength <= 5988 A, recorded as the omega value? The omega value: 1.35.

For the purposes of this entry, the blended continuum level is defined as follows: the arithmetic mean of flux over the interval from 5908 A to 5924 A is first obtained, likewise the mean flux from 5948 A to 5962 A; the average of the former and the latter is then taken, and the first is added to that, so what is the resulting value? 21.1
